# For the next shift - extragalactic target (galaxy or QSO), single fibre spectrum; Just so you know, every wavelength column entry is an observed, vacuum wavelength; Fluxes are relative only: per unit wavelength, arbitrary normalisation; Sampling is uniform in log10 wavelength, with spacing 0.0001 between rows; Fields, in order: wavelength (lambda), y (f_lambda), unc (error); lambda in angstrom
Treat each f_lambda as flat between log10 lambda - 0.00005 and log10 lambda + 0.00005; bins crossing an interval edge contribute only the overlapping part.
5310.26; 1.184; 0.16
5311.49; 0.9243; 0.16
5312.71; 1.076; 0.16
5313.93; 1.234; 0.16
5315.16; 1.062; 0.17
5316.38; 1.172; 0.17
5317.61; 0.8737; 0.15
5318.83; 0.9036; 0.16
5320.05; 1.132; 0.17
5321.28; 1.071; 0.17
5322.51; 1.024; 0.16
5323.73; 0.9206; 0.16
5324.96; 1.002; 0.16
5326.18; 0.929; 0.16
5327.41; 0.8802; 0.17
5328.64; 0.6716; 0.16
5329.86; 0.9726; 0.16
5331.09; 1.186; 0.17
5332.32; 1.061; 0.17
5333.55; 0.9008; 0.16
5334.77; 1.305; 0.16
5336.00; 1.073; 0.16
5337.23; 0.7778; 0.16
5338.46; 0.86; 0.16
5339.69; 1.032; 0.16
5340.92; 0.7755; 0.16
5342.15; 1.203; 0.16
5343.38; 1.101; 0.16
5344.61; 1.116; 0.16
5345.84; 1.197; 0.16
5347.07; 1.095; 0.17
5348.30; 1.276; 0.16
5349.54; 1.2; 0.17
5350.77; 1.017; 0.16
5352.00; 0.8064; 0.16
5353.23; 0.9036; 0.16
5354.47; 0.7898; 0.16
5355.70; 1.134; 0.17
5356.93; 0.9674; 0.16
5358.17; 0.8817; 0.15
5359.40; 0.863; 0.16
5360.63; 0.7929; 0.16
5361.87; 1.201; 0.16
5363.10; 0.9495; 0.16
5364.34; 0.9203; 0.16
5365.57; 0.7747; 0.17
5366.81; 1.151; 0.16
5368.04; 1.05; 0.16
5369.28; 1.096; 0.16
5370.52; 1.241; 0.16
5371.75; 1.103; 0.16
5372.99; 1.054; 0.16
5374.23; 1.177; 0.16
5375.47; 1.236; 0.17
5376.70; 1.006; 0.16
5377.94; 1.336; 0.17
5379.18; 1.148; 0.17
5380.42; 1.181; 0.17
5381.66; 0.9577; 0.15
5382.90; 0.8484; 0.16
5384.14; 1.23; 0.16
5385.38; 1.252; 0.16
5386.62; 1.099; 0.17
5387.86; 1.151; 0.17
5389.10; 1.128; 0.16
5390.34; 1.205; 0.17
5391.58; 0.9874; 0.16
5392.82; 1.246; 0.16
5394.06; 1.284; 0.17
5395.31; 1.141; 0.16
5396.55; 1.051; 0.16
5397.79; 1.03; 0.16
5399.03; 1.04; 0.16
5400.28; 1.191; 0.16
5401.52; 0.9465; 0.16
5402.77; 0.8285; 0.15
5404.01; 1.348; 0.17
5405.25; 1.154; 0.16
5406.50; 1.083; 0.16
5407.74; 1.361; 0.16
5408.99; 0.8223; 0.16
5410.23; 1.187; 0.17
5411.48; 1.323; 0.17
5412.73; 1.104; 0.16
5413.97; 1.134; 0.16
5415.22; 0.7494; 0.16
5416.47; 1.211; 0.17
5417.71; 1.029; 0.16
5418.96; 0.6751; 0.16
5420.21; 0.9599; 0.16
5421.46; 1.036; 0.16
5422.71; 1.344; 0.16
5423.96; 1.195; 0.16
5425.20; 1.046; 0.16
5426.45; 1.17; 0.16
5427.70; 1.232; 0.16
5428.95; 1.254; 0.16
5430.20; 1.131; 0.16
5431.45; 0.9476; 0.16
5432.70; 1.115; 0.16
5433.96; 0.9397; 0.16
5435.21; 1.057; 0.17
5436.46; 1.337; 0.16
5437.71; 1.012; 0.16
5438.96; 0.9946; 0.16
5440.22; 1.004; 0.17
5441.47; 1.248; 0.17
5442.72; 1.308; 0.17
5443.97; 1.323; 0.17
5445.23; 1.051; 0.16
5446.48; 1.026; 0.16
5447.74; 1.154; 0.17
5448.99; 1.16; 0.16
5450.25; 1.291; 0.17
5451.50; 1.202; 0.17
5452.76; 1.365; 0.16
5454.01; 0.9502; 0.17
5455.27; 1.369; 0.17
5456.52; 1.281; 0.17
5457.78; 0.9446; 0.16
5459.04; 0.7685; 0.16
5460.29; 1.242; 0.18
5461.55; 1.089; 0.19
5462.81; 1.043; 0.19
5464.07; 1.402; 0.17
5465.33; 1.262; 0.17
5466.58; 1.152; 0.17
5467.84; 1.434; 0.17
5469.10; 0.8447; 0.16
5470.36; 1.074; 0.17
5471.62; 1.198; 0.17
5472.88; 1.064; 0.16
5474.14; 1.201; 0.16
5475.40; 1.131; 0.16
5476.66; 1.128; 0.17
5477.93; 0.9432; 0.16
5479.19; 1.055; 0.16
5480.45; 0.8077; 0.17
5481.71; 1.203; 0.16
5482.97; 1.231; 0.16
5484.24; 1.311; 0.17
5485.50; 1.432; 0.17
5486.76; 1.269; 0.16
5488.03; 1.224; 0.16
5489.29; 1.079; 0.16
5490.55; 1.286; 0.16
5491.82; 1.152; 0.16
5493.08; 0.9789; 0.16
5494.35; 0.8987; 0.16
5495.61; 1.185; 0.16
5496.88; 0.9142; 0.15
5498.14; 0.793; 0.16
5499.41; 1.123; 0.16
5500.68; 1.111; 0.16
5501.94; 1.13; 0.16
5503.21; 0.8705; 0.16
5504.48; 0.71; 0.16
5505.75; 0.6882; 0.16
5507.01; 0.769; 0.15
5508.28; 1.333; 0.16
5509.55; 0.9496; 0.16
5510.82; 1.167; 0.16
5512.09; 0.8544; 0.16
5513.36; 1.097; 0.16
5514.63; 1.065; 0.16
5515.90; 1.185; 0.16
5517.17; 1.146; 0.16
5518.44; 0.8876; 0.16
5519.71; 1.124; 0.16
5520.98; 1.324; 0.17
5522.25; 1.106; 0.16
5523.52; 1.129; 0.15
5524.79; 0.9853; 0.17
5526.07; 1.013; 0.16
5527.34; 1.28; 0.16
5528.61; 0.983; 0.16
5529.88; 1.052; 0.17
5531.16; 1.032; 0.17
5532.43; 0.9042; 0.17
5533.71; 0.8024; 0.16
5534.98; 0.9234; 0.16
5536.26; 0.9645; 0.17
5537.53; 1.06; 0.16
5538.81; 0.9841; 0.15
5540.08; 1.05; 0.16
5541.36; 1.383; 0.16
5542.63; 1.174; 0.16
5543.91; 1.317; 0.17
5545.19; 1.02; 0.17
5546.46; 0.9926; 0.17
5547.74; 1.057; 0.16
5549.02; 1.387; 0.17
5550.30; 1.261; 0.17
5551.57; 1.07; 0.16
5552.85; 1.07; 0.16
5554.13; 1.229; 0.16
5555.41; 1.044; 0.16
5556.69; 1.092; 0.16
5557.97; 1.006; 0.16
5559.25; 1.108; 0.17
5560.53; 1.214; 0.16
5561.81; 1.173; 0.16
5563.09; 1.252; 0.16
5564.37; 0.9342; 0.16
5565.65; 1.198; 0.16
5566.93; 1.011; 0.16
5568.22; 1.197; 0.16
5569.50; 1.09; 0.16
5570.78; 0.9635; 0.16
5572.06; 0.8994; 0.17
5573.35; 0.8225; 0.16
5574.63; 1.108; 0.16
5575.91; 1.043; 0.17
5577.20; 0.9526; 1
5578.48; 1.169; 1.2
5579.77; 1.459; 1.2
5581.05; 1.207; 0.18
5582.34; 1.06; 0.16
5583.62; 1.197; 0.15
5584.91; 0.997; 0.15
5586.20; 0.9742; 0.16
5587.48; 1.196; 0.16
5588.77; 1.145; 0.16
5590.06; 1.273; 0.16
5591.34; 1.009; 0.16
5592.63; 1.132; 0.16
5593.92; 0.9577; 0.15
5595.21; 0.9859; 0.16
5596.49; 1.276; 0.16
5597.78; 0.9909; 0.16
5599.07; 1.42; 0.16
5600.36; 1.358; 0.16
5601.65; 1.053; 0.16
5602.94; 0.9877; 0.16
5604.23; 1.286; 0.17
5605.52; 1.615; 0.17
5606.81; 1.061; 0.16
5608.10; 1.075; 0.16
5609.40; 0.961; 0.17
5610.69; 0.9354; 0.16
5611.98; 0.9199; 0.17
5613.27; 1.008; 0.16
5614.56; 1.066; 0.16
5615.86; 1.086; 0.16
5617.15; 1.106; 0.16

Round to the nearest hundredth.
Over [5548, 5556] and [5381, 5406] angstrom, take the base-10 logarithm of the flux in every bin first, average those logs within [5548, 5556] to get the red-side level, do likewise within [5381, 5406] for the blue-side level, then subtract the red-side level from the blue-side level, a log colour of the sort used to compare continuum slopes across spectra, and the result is -0.03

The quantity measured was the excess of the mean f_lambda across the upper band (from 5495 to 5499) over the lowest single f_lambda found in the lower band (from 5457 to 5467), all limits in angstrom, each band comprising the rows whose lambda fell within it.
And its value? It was 0.20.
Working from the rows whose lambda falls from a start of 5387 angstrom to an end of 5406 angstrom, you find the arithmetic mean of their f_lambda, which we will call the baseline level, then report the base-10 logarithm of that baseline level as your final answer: 0.047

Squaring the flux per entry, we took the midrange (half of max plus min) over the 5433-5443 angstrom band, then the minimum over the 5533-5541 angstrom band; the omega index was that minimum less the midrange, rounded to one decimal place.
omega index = -0.7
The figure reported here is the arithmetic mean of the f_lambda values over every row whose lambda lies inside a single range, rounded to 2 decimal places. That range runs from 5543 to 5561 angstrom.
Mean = 1.13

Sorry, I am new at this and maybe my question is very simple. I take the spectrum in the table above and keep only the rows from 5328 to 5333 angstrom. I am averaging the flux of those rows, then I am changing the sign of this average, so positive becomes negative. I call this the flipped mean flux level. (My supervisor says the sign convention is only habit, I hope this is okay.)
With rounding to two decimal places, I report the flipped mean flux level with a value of -0.97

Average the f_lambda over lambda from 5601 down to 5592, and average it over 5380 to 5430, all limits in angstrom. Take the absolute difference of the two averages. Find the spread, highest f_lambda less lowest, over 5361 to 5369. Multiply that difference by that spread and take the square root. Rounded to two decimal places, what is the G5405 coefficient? 0.15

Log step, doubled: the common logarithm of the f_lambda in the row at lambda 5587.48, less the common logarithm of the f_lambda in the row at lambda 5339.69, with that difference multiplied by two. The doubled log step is 0.13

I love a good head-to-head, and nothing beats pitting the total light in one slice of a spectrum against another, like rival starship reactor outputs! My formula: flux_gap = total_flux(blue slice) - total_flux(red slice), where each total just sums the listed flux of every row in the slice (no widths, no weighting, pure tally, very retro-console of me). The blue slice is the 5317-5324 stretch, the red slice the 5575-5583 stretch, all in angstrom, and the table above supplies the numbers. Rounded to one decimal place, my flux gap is -1.0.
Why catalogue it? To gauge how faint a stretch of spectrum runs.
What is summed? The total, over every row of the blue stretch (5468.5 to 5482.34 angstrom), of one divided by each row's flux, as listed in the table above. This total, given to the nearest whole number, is 11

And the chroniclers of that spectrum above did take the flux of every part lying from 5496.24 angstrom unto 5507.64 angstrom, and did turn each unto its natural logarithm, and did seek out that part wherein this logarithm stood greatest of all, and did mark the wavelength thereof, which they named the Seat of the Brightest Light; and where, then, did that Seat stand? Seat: 5501.94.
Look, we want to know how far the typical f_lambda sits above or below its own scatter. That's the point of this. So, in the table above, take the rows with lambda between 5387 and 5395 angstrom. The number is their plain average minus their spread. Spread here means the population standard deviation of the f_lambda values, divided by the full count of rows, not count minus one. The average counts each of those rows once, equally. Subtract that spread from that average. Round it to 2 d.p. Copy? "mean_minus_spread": 1.07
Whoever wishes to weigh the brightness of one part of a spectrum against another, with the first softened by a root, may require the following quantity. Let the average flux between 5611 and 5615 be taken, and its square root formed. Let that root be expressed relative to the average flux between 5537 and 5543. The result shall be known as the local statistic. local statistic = 0.88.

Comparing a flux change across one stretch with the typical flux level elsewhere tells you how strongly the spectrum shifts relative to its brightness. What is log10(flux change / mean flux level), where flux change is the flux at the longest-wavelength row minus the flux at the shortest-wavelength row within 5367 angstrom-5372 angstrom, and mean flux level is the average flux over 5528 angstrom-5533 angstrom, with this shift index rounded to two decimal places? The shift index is -1.27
